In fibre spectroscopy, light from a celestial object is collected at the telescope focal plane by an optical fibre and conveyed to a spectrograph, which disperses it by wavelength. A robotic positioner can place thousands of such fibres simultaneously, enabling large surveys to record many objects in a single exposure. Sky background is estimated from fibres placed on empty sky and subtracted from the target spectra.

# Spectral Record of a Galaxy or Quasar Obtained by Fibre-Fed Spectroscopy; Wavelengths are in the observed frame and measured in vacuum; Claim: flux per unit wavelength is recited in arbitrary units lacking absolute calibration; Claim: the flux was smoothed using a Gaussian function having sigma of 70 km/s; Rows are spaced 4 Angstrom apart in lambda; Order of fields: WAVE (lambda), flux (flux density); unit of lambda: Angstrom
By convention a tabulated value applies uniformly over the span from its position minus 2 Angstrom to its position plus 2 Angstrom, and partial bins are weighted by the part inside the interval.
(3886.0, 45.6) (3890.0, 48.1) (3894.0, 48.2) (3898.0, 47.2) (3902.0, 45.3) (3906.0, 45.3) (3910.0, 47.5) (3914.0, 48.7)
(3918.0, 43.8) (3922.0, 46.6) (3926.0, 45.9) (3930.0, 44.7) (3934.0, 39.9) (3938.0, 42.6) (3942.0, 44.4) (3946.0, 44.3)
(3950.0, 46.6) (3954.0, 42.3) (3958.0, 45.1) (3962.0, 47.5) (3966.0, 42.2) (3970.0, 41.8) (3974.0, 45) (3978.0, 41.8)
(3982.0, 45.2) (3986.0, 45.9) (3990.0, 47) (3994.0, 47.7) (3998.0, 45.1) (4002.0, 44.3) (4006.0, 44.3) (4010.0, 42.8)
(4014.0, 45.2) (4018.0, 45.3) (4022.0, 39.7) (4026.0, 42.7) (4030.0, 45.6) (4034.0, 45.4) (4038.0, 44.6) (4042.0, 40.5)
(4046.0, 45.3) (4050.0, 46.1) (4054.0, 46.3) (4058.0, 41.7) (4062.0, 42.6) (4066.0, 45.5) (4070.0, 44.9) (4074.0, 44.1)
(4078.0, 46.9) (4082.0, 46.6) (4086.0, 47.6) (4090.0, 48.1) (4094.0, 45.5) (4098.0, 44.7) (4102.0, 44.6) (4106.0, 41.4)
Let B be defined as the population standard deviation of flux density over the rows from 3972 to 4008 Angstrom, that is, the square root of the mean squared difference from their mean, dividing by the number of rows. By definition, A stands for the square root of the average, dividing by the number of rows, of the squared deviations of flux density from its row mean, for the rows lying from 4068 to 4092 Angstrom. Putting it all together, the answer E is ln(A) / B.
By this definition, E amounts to 0.22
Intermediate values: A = 1.4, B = 1.6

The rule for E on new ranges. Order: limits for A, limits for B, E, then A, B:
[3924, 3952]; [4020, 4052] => 0.31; 2.1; 2.3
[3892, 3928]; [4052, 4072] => 0.22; 1.5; 1.8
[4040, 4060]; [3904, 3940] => 0.35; 2.4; 2.5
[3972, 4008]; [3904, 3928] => 0.30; 1.6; 1.6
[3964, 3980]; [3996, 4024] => 0.16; 1.3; 1.9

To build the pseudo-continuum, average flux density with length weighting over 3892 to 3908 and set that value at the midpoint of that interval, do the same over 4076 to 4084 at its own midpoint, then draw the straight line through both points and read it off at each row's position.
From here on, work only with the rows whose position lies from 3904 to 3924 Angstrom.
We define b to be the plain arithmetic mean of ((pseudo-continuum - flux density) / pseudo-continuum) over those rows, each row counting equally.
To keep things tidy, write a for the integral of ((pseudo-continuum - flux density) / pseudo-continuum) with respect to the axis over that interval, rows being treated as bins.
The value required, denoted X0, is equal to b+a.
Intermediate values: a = 0.1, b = 0.003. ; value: 0.1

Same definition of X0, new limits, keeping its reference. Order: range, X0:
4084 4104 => 0.3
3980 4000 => 0.2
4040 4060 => 1.2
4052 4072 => 1.1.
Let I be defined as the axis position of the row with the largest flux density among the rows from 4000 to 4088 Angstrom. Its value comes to 4086.0 Angstrom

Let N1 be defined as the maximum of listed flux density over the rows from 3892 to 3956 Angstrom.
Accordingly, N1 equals 48.7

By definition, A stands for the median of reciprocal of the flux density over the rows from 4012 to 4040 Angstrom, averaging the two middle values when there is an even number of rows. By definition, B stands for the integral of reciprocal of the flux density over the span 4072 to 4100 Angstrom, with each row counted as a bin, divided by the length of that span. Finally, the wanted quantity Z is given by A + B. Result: 0.0438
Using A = 0.0221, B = 0.0217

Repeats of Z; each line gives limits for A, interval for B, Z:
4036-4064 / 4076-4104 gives 0.0440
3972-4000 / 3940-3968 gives 0.0446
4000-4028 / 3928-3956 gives 0.0456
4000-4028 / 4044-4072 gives 0.0450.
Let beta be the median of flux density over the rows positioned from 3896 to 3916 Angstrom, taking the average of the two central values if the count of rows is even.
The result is 47.2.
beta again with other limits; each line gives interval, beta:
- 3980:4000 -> 45.9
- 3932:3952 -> 44.3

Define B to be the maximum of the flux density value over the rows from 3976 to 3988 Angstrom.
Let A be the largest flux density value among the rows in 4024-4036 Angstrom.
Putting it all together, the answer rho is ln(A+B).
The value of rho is 4.52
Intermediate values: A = 45.6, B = 45.9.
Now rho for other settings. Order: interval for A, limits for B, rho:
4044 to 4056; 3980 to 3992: 4.54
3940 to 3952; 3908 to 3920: 4.56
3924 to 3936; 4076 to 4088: 4.54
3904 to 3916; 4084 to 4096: 4.57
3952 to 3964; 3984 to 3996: 4.56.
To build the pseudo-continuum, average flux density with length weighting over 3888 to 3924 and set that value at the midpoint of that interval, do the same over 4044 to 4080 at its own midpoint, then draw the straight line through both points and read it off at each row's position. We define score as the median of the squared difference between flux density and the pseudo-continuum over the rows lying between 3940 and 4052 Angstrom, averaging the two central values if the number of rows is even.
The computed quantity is 1.5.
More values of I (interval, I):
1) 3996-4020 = 4018.0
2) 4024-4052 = 4050.0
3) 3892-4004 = 3914.0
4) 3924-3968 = 3962.0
